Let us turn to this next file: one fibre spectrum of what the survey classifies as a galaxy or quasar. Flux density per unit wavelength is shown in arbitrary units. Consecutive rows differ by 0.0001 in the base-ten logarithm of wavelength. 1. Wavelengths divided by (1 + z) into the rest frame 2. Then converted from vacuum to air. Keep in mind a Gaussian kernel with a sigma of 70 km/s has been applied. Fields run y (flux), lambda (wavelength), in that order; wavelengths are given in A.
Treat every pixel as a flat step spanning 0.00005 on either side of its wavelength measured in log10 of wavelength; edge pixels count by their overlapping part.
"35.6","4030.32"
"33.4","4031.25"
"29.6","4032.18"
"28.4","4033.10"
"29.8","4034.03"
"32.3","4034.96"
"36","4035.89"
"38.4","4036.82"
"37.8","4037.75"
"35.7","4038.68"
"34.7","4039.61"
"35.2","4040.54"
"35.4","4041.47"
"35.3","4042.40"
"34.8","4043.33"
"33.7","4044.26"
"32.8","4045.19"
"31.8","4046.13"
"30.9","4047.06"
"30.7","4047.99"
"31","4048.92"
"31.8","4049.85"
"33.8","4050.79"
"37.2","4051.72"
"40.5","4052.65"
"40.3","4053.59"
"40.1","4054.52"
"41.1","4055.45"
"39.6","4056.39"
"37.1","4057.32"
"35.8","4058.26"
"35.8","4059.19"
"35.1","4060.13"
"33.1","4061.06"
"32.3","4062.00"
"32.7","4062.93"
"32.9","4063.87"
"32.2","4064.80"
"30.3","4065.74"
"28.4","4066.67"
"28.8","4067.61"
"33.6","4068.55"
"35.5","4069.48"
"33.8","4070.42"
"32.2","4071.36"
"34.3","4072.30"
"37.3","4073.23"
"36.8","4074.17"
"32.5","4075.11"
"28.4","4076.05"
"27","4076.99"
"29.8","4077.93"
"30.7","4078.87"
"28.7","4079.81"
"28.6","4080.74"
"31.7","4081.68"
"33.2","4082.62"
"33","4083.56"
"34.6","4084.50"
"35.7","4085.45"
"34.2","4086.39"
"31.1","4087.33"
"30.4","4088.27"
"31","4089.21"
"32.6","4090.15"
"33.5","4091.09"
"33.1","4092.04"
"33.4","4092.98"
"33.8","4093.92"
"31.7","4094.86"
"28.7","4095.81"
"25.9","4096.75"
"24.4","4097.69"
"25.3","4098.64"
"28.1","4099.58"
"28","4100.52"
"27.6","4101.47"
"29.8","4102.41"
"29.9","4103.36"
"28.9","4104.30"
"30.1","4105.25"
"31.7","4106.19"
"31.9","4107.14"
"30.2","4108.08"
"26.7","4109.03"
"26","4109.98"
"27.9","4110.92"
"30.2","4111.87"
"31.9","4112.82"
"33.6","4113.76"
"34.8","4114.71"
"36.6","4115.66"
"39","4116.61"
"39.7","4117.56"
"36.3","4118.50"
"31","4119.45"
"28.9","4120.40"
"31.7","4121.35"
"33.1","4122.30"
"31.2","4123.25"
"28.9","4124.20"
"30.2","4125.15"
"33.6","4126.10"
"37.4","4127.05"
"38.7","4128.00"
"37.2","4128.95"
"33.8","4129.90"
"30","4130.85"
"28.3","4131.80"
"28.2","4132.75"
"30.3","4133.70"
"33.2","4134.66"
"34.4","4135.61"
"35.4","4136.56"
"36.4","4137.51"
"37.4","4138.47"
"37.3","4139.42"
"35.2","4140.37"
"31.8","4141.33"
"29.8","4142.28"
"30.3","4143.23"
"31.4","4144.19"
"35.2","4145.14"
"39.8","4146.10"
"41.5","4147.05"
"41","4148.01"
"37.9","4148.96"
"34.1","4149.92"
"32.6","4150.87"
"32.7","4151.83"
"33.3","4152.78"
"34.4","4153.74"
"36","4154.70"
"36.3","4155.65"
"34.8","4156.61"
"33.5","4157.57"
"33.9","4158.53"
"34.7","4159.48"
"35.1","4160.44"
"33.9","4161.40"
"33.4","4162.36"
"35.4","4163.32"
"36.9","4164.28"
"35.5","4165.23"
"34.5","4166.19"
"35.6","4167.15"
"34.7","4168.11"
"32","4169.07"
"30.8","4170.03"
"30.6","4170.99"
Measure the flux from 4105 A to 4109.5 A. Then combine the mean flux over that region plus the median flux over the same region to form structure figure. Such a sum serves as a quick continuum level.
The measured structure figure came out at 60.3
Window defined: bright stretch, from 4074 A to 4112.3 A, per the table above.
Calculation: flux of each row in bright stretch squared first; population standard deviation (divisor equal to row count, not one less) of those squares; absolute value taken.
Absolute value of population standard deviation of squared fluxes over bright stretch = 175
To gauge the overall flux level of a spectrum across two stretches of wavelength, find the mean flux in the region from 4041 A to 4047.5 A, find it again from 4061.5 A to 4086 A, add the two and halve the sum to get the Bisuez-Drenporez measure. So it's 32.8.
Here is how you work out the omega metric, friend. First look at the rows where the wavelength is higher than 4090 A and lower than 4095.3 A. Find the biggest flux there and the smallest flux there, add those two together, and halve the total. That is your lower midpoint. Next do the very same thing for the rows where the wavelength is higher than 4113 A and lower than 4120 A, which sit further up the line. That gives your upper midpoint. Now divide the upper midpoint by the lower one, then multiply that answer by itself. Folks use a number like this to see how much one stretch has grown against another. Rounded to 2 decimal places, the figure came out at 1.17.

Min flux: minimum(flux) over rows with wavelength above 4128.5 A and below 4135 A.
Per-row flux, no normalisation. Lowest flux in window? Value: 28.2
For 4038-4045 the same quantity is 33.7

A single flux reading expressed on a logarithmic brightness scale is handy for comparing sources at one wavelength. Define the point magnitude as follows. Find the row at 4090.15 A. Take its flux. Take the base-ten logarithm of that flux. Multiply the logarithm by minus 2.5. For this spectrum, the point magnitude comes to -3.78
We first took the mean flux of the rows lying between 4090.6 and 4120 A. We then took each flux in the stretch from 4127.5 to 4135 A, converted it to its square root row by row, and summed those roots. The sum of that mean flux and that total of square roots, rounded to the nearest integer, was 76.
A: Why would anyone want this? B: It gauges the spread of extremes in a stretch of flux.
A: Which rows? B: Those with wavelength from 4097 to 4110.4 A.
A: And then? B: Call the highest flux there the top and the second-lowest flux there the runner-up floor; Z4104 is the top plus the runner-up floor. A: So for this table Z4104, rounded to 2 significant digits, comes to 57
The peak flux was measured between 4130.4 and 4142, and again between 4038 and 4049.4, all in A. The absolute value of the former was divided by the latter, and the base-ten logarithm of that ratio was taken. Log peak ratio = 0.02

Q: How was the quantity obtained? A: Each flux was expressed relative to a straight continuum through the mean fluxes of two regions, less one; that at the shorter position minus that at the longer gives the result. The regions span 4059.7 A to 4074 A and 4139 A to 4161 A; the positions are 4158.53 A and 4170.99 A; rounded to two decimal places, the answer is 0.10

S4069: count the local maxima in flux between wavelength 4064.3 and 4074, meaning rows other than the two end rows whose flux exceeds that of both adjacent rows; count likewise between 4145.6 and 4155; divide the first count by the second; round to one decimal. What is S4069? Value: 1.0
